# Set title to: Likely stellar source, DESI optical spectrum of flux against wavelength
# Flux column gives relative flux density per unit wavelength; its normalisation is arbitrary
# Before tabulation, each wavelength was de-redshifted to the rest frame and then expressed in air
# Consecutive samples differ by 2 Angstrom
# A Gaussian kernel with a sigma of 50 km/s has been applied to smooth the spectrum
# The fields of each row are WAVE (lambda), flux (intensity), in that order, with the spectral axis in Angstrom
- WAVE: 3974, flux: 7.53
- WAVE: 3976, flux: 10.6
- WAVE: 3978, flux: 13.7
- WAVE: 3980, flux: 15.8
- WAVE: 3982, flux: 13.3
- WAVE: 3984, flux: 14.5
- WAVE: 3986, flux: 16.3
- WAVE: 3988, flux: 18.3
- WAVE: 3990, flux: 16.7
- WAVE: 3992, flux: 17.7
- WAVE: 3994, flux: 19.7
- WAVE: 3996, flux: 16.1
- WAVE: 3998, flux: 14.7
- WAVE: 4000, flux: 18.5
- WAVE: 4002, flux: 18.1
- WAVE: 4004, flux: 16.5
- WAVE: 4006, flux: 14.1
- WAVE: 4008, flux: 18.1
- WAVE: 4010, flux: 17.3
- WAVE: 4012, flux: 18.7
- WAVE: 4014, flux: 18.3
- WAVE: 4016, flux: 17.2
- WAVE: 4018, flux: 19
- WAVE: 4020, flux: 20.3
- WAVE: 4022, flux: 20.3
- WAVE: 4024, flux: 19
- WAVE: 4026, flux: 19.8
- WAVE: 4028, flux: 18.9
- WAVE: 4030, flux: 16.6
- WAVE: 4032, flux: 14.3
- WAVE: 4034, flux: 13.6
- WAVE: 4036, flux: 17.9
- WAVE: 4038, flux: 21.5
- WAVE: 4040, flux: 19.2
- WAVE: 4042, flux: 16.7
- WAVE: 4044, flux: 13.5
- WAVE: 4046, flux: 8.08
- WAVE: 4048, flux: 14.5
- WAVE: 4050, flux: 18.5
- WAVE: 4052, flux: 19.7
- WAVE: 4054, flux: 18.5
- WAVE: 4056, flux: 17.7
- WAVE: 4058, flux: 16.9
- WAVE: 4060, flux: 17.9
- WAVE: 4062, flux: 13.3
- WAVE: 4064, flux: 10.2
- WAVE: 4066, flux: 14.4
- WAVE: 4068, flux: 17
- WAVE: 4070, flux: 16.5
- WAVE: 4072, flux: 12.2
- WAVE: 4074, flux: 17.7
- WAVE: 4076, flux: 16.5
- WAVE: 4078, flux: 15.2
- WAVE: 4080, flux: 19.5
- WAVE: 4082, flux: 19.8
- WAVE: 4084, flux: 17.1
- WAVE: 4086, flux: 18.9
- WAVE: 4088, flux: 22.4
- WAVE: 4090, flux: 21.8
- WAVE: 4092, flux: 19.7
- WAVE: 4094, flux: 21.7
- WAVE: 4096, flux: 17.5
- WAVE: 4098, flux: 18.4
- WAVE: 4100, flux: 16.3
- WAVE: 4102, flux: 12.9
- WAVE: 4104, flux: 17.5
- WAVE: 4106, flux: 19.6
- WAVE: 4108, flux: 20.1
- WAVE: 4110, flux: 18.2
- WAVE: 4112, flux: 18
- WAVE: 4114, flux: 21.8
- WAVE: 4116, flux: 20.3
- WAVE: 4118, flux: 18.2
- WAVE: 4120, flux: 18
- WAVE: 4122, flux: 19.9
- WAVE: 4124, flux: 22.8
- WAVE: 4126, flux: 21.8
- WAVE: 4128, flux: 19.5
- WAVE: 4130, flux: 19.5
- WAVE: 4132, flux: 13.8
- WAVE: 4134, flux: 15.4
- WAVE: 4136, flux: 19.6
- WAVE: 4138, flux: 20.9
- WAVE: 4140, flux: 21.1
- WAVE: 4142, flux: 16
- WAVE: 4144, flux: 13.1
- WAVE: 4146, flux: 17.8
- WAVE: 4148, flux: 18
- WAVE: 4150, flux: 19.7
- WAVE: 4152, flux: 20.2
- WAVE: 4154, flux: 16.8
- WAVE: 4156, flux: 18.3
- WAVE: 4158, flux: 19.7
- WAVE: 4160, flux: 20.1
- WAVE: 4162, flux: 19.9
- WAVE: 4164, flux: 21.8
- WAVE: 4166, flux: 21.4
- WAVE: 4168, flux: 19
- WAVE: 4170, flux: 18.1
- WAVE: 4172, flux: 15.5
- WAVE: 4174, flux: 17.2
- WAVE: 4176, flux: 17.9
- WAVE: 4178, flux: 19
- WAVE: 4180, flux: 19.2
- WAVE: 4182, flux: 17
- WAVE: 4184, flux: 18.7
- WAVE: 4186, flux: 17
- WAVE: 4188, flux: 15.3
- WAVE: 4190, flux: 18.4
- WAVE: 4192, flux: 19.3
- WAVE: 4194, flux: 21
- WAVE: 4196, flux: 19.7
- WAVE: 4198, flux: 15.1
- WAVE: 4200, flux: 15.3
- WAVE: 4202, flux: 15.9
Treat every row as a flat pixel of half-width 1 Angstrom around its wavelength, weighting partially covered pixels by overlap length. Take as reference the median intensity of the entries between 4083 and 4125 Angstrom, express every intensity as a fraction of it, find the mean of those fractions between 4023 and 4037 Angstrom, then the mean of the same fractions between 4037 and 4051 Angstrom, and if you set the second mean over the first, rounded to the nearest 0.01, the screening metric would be 0.93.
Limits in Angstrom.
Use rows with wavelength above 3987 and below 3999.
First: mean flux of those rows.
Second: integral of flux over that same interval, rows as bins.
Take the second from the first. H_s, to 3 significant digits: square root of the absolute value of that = 13.8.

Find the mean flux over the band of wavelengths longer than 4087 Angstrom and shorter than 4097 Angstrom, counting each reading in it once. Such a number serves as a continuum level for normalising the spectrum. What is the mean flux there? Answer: 21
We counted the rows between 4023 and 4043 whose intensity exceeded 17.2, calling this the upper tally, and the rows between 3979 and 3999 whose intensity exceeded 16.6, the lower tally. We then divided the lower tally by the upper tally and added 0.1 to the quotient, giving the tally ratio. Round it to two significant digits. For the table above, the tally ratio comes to 0.77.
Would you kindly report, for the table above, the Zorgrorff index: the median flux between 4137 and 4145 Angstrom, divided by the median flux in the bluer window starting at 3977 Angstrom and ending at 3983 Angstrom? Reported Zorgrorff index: 1.35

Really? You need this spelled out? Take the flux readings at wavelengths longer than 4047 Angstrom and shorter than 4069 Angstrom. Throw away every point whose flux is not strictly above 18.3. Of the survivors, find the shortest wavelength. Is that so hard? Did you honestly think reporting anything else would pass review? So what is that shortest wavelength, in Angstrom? 4050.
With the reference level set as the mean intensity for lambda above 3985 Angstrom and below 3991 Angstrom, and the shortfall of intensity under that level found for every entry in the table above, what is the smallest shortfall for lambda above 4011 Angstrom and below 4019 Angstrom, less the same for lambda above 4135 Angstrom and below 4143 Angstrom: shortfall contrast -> 2.1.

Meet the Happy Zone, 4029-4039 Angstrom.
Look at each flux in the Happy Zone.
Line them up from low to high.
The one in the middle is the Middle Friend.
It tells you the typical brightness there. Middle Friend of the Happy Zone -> 17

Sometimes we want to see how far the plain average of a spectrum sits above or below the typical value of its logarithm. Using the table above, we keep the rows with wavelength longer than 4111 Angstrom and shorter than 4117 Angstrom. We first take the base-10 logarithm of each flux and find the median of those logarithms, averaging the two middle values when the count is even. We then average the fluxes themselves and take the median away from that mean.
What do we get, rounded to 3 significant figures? 18.7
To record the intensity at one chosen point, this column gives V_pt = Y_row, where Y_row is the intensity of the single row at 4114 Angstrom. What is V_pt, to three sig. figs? 21.8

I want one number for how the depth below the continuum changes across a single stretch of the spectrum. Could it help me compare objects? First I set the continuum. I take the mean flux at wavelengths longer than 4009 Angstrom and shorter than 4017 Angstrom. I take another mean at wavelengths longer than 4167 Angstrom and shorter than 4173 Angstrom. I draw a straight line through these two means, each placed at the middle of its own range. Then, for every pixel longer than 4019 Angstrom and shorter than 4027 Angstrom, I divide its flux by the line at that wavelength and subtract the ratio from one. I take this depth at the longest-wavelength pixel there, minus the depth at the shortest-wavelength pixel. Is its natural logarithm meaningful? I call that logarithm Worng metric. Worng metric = -3.6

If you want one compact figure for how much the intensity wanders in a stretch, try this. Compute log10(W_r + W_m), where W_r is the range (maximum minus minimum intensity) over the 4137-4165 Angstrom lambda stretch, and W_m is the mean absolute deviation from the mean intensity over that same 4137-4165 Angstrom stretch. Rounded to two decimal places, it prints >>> 1.02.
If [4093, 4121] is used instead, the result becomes 1.02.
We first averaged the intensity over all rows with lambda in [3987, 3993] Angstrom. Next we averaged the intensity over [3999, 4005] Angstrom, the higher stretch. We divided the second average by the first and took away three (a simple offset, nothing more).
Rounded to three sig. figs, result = -1.99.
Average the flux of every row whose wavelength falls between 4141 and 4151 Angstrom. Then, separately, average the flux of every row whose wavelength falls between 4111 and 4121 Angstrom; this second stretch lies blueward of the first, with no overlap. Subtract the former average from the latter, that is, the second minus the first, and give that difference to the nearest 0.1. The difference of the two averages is 2.3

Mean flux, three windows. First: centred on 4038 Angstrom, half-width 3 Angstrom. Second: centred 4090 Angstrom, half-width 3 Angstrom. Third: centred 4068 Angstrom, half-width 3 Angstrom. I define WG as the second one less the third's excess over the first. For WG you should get 25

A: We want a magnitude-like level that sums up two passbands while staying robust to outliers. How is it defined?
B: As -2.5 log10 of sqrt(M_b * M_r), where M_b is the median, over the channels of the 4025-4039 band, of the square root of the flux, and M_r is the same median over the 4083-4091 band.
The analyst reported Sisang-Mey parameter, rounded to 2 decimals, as -1.60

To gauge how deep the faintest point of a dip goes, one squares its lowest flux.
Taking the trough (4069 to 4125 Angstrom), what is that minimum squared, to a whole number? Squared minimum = 149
